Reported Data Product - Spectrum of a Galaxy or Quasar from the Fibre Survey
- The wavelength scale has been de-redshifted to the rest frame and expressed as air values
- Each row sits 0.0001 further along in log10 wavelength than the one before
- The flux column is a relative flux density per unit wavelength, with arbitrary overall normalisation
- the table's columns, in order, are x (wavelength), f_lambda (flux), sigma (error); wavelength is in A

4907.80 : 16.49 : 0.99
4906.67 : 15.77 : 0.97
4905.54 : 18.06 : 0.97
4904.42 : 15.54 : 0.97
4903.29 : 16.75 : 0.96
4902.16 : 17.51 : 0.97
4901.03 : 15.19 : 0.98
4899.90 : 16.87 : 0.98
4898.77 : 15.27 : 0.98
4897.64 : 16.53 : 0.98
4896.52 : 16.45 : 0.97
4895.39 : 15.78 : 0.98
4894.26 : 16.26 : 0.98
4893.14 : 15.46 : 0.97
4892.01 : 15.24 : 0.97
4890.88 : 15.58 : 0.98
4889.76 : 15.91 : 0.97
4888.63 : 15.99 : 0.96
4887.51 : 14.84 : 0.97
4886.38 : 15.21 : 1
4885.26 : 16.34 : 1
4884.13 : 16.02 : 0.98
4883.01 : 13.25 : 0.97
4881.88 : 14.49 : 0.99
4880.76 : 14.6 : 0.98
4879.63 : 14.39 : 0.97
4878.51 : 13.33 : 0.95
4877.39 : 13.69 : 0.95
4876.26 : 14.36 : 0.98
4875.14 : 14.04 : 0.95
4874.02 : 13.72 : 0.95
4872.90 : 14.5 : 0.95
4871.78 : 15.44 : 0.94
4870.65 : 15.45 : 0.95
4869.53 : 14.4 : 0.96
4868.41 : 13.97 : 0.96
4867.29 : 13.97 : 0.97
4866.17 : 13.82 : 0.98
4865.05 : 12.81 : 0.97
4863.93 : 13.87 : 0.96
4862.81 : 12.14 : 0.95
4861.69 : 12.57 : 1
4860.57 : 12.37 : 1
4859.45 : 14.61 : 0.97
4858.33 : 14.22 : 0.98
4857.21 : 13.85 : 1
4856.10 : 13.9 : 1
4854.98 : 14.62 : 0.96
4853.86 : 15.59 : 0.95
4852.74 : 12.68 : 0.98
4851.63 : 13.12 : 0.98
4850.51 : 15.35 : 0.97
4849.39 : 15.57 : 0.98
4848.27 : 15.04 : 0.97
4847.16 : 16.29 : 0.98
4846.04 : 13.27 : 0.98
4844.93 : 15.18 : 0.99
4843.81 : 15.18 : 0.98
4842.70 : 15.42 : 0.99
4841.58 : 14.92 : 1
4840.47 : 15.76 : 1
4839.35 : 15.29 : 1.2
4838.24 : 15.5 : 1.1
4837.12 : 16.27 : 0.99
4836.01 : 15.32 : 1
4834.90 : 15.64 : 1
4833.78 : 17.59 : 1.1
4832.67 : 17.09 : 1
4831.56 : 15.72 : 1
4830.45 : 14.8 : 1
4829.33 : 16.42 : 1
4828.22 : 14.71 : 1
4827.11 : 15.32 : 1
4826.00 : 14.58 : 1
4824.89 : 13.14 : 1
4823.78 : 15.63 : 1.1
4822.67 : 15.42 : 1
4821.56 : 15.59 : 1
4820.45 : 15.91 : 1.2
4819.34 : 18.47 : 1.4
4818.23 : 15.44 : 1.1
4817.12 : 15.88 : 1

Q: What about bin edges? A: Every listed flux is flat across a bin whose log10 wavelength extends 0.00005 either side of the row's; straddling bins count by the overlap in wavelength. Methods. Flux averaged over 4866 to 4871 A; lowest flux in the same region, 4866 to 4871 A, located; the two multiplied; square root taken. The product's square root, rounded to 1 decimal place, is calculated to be 14.1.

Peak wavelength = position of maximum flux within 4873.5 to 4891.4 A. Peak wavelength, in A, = 4885.26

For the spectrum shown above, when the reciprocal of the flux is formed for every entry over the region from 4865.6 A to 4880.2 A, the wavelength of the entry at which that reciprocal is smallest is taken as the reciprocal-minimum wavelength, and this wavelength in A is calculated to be 4870.65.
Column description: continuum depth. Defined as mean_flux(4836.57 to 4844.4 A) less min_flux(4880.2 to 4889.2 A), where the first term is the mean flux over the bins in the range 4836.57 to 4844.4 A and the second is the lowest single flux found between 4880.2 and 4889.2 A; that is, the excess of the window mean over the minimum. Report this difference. 2.2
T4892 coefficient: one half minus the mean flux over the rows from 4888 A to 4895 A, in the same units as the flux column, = -15.2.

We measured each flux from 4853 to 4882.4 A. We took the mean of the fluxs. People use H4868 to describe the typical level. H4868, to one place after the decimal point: 14.0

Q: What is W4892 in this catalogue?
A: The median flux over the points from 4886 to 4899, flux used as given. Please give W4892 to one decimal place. 15.7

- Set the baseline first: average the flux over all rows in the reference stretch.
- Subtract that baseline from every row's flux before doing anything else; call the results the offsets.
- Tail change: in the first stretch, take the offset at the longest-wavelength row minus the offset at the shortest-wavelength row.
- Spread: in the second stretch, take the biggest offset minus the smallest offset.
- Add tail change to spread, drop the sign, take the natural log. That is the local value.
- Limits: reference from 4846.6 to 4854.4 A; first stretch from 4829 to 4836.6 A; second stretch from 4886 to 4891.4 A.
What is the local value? -3.0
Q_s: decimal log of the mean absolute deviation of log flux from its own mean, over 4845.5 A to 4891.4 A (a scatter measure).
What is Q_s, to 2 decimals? -1.56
